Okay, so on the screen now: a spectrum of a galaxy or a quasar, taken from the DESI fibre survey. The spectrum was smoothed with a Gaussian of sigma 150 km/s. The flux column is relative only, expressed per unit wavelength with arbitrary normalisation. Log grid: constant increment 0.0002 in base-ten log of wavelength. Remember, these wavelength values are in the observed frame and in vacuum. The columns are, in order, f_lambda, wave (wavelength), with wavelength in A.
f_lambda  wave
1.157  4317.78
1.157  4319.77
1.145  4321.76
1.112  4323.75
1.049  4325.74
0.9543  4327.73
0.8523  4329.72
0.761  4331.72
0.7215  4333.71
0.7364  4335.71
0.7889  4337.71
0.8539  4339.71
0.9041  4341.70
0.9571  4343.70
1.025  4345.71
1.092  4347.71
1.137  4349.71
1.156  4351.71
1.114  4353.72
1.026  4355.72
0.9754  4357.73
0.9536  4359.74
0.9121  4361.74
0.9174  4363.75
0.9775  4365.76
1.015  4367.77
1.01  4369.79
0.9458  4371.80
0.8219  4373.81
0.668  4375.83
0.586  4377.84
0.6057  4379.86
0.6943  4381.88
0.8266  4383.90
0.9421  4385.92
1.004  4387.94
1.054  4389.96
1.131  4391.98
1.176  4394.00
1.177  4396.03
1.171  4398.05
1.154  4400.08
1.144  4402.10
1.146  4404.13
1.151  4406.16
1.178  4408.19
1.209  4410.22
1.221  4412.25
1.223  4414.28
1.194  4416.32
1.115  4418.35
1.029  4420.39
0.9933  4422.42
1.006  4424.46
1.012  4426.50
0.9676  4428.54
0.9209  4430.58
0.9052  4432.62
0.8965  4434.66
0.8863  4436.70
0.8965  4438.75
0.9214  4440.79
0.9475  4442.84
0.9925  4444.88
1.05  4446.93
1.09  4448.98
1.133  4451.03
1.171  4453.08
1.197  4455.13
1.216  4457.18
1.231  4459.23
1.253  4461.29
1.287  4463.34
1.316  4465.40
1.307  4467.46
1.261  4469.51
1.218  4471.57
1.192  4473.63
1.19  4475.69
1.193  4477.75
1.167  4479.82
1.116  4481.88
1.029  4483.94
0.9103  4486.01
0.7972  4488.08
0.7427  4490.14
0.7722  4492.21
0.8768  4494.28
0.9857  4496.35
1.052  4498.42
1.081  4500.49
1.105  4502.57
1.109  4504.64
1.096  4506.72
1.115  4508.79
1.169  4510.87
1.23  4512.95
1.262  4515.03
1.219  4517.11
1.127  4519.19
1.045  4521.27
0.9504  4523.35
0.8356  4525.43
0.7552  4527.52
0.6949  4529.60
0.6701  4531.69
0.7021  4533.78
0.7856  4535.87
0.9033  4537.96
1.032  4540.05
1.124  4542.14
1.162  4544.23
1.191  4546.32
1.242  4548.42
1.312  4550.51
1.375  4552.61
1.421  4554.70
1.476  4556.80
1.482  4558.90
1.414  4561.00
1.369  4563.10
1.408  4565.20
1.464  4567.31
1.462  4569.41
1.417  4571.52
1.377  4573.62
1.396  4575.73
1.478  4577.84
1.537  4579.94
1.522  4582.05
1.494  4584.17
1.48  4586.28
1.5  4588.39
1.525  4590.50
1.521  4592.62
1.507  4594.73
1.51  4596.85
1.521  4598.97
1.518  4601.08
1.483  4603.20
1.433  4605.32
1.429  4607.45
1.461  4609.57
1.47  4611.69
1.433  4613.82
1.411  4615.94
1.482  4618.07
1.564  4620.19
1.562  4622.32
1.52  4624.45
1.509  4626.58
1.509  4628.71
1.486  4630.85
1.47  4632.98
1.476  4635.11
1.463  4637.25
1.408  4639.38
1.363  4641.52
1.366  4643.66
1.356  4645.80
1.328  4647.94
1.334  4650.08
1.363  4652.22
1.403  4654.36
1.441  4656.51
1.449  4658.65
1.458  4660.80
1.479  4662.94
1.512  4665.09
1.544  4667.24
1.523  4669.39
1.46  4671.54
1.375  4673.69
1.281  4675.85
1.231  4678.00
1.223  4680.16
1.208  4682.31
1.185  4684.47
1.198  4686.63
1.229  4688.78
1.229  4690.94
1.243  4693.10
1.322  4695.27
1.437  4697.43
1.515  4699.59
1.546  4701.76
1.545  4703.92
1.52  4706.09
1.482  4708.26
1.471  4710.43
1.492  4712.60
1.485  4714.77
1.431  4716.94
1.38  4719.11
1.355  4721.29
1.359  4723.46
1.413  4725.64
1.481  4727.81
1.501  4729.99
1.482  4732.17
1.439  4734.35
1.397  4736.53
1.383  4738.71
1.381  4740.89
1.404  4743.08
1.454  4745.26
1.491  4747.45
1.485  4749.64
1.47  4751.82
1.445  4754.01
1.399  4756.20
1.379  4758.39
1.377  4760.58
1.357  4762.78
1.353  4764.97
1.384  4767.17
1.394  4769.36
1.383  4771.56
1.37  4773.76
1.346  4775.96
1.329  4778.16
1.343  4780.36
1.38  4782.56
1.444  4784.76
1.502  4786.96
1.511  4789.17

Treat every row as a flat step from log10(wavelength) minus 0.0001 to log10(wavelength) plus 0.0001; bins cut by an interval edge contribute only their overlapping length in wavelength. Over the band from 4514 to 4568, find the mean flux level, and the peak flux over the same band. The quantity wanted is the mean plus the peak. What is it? 2.6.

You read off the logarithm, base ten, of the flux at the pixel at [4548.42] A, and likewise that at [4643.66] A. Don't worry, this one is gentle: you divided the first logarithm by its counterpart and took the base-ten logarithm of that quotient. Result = -0.16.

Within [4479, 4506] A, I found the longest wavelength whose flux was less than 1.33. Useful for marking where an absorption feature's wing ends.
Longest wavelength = 4504.64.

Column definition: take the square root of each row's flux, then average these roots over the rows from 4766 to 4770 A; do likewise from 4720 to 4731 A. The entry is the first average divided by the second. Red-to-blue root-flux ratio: 0.99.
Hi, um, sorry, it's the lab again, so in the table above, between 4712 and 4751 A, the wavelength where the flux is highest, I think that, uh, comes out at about 4729.99 A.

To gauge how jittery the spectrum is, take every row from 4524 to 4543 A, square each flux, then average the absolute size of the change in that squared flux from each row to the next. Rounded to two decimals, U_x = 0.13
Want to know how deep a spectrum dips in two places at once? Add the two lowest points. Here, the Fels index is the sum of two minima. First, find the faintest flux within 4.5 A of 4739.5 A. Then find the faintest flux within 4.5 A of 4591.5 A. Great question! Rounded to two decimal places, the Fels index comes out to 2.88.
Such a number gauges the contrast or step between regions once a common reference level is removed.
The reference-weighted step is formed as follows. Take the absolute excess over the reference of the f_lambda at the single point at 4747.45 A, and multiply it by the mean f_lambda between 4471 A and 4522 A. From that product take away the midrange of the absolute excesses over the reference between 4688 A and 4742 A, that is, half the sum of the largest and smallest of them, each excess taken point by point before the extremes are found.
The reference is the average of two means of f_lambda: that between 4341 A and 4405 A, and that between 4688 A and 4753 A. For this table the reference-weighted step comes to 0.12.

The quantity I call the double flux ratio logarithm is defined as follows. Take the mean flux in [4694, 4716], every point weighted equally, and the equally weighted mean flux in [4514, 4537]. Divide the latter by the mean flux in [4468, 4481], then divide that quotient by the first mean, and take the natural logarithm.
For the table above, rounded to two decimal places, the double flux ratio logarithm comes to -0.67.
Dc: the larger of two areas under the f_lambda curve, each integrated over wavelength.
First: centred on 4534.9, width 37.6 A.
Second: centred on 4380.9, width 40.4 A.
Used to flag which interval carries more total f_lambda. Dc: 38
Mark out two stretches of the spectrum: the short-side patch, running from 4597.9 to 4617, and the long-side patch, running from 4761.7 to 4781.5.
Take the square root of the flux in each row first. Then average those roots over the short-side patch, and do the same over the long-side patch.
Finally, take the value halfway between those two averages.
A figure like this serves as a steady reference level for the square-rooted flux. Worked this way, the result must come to 1.19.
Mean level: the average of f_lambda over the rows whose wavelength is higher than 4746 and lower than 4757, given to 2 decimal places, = 1.46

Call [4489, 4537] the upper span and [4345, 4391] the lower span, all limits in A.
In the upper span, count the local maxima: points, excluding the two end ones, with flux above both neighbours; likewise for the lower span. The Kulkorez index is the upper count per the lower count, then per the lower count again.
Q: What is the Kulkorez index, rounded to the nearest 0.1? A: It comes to 0.5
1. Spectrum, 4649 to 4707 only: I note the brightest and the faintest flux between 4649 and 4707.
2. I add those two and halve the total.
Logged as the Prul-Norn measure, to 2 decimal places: 1.37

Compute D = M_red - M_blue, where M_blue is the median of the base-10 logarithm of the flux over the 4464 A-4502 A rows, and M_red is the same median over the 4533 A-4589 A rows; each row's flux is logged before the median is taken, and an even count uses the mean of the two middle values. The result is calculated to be 0.11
